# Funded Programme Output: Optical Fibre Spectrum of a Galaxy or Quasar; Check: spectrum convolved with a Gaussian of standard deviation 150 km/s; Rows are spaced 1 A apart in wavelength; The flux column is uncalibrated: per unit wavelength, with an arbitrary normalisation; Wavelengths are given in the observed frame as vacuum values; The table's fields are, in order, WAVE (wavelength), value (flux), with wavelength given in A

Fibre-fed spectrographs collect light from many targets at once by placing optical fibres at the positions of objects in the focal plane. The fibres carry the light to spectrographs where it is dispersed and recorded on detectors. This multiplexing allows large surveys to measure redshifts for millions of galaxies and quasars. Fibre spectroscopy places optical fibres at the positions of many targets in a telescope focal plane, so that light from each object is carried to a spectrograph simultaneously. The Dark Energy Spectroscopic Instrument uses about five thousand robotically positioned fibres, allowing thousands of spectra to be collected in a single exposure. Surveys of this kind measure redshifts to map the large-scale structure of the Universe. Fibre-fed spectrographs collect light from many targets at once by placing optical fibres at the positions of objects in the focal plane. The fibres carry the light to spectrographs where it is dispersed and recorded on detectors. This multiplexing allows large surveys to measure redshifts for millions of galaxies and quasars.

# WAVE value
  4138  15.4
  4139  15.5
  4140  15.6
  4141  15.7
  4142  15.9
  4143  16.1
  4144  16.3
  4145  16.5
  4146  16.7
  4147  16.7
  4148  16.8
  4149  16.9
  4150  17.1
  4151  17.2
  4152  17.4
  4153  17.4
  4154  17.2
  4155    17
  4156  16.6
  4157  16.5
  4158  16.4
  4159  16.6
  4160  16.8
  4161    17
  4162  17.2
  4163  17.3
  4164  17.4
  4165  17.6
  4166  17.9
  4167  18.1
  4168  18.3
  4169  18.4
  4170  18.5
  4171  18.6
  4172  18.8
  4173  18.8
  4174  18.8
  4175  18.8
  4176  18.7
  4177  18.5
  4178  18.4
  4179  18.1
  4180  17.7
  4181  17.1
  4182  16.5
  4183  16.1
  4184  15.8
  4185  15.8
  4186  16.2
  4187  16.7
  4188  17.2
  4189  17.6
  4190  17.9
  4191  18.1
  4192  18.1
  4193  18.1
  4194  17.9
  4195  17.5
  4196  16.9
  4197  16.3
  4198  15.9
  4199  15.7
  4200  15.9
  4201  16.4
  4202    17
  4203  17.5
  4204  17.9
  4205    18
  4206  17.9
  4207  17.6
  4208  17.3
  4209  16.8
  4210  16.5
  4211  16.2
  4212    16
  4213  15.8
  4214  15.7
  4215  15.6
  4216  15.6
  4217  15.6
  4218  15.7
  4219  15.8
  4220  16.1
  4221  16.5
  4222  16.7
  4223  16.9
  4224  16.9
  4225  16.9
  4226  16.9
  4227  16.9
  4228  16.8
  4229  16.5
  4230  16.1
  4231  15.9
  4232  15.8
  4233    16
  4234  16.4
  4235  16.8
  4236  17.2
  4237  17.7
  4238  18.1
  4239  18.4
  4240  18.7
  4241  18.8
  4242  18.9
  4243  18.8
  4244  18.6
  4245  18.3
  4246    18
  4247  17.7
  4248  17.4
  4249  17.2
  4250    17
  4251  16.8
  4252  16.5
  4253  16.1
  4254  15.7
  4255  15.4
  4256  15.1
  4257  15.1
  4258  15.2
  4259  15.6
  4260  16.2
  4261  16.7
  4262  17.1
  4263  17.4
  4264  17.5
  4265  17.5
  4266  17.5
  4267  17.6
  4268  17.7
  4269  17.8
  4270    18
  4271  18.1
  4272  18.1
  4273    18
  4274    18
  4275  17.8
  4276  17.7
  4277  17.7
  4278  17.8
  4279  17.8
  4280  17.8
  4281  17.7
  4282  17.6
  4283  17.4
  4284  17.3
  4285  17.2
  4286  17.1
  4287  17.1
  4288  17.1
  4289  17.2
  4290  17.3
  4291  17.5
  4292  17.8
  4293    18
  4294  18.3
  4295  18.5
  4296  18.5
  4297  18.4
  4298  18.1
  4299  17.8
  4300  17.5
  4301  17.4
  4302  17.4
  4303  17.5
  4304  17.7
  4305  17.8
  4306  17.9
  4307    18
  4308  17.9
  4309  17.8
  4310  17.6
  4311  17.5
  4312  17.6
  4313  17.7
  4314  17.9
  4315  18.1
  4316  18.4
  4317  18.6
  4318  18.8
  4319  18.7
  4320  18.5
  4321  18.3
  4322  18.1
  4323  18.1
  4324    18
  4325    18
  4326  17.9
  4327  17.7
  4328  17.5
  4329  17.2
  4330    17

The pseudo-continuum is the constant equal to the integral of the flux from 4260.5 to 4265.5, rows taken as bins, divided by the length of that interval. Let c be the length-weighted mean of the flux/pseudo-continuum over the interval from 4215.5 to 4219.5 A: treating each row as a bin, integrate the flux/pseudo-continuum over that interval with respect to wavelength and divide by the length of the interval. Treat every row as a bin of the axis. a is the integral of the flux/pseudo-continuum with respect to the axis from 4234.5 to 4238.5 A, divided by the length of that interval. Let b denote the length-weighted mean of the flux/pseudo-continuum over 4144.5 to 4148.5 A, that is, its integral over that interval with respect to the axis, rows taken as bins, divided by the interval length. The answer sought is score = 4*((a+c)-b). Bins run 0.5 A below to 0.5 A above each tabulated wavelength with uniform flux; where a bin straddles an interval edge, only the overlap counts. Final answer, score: 3.82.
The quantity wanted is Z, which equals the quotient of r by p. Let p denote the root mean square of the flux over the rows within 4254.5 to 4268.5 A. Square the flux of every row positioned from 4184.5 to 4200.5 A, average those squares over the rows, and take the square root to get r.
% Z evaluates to 1.03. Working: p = 16.6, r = 17.0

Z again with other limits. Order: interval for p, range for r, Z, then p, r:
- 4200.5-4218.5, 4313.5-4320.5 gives 1.11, 16.6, 18.4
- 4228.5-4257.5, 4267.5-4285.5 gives 1.04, 17.1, 17.8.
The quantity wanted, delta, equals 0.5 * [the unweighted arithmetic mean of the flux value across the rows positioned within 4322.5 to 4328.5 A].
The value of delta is 8.93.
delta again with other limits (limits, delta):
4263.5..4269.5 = 8.80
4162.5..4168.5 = 8.88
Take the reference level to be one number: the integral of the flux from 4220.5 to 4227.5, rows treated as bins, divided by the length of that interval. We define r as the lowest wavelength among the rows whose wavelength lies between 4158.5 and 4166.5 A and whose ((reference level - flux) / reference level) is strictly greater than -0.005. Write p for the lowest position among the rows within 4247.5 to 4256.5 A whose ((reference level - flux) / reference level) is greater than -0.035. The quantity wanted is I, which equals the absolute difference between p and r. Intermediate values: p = 4248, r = 4159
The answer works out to 89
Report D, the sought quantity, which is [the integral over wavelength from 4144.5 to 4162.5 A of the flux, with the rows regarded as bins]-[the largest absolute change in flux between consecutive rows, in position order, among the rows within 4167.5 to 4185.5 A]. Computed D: 303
